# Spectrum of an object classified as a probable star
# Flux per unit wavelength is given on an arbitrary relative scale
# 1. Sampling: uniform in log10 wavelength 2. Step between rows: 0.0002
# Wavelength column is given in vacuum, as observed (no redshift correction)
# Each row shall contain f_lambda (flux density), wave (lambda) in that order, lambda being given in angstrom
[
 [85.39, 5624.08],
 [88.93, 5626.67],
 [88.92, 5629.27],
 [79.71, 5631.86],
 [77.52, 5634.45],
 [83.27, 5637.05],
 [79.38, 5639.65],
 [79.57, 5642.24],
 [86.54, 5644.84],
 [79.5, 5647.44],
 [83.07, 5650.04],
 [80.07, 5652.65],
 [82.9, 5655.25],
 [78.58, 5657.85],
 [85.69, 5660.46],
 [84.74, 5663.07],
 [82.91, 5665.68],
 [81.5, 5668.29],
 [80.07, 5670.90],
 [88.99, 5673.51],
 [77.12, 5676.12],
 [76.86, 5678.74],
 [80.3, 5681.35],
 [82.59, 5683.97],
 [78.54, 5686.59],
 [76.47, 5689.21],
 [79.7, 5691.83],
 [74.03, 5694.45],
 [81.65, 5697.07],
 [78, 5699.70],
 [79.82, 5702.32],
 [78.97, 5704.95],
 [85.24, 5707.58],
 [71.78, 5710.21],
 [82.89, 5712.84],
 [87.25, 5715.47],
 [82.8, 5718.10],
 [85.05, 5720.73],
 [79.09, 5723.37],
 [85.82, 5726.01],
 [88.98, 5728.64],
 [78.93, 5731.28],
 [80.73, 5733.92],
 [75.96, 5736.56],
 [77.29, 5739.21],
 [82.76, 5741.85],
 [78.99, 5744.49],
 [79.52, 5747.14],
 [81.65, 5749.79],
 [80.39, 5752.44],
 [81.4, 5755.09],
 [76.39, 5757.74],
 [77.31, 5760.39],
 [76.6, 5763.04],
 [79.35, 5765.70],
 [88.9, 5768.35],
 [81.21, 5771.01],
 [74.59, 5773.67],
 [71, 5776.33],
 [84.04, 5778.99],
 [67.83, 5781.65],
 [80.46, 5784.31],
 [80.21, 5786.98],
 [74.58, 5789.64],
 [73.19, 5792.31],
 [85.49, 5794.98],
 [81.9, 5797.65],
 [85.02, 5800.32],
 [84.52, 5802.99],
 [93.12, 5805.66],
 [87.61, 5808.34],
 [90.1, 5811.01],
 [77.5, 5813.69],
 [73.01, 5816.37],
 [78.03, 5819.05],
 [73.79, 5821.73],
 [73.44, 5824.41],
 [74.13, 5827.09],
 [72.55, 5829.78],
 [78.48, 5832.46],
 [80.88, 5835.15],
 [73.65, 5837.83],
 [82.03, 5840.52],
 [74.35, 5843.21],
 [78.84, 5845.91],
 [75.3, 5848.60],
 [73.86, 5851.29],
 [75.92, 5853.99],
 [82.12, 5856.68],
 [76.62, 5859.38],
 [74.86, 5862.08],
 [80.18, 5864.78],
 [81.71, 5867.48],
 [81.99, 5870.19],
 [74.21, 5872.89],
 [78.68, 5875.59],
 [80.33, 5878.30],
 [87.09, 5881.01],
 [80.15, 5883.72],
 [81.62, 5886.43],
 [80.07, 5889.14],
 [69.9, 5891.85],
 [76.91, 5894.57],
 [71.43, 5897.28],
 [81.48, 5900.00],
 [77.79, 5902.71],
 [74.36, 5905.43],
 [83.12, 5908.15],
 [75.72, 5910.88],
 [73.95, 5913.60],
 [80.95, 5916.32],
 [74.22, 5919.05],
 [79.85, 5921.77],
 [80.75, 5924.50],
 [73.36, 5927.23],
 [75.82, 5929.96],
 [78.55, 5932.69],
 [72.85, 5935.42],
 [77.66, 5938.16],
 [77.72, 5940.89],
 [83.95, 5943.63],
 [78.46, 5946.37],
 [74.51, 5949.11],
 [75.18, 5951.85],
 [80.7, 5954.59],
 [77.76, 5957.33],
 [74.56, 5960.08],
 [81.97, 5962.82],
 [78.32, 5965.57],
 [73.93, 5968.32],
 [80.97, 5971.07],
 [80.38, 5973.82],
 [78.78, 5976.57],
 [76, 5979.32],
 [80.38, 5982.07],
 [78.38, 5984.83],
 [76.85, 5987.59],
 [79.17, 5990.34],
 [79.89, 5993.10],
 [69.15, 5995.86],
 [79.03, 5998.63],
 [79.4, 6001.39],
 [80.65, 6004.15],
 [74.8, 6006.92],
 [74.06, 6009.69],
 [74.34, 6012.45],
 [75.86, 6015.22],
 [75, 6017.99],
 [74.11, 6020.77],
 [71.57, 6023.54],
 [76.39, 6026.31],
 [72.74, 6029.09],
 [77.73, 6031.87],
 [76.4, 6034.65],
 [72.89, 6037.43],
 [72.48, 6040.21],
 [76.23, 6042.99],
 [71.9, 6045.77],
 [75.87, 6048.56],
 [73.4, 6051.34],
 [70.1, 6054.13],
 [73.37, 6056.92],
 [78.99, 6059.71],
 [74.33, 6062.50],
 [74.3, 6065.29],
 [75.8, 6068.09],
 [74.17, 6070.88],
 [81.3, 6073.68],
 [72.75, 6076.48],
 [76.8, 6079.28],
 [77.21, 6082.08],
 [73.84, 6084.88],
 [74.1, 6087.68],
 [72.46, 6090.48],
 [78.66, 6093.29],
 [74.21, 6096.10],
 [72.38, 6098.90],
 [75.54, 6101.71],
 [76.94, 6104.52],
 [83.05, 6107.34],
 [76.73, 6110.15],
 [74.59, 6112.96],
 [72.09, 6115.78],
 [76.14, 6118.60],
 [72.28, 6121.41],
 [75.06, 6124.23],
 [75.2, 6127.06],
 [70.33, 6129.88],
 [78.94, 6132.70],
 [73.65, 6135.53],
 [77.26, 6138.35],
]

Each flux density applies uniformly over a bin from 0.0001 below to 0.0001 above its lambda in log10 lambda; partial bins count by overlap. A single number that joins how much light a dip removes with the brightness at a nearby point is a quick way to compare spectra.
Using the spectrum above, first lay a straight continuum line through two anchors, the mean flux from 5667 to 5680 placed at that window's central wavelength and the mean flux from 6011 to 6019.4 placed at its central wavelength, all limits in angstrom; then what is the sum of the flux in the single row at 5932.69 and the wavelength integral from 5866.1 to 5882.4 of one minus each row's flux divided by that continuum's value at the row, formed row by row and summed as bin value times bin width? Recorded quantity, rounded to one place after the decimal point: 77.9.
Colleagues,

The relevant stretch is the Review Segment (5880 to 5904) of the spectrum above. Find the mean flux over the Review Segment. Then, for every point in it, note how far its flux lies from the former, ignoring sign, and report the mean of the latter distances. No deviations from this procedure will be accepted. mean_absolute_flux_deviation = 4.0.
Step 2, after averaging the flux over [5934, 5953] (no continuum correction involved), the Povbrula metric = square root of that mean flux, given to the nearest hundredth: 8.79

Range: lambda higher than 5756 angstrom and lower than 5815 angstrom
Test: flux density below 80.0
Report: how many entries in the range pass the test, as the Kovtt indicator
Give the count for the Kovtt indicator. 10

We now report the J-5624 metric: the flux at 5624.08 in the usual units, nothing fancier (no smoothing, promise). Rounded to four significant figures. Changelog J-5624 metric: 85.39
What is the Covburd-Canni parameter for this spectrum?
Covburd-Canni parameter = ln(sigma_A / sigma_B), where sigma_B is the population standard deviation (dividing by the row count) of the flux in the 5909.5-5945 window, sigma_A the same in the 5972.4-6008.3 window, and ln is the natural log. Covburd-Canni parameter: -0.07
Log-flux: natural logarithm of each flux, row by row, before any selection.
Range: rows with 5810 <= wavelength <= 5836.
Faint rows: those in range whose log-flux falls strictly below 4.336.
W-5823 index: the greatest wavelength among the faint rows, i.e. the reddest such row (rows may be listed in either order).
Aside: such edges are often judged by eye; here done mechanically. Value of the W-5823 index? 5829.78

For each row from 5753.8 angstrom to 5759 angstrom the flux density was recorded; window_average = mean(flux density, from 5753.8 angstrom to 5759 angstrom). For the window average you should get 78.9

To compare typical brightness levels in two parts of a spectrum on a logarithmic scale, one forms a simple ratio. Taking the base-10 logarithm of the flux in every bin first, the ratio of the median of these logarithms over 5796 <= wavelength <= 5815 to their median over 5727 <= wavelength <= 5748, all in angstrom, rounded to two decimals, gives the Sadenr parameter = 1.02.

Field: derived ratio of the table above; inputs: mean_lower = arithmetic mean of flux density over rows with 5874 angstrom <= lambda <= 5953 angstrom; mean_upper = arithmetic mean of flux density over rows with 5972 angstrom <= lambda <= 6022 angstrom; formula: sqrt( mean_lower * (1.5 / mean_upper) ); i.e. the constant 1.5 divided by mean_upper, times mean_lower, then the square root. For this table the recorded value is 1.231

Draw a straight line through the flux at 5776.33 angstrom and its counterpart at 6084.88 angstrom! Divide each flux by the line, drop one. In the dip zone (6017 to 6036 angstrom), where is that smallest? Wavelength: 6023.54 angstrom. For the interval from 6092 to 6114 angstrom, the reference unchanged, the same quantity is 6098.90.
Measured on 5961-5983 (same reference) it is 5968.32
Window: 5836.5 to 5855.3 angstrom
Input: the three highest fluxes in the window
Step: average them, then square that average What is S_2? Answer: 6230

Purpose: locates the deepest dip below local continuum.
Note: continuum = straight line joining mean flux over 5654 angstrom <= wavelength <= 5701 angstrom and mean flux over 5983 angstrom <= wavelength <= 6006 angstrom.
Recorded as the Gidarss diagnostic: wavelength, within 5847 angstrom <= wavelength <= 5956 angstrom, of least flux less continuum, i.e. 5891.85 angstrom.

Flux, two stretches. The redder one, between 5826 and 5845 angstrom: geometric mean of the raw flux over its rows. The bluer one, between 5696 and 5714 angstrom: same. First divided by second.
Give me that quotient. 0.96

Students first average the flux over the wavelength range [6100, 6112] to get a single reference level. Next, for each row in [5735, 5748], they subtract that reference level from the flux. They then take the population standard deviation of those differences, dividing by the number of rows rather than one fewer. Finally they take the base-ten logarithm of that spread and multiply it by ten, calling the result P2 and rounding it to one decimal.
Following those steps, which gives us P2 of 3.6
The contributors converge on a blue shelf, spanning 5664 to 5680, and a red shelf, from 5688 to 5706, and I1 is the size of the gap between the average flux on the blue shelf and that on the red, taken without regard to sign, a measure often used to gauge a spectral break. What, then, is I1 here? 2.9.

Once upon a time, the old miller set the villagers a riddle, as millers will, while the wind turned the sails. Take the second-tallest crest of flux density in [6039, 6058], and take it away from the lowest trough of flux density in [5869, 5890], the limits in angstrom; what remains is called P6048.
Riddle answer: -1.7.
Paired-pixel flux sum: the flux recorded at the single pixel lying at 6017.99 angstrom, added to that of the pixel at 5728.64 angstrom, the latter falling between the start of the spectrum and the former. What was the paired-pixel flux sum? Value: 164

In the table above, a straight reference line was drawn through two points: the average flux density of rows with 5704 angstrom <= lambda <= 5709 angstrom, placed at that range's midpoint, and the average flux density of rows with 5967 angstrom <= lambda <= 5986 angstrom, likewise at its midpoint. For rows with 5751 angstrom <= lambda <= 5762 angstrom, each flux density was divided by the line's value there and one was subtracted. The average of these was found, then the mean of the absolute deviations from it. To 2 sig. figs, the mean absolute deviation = 0.024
